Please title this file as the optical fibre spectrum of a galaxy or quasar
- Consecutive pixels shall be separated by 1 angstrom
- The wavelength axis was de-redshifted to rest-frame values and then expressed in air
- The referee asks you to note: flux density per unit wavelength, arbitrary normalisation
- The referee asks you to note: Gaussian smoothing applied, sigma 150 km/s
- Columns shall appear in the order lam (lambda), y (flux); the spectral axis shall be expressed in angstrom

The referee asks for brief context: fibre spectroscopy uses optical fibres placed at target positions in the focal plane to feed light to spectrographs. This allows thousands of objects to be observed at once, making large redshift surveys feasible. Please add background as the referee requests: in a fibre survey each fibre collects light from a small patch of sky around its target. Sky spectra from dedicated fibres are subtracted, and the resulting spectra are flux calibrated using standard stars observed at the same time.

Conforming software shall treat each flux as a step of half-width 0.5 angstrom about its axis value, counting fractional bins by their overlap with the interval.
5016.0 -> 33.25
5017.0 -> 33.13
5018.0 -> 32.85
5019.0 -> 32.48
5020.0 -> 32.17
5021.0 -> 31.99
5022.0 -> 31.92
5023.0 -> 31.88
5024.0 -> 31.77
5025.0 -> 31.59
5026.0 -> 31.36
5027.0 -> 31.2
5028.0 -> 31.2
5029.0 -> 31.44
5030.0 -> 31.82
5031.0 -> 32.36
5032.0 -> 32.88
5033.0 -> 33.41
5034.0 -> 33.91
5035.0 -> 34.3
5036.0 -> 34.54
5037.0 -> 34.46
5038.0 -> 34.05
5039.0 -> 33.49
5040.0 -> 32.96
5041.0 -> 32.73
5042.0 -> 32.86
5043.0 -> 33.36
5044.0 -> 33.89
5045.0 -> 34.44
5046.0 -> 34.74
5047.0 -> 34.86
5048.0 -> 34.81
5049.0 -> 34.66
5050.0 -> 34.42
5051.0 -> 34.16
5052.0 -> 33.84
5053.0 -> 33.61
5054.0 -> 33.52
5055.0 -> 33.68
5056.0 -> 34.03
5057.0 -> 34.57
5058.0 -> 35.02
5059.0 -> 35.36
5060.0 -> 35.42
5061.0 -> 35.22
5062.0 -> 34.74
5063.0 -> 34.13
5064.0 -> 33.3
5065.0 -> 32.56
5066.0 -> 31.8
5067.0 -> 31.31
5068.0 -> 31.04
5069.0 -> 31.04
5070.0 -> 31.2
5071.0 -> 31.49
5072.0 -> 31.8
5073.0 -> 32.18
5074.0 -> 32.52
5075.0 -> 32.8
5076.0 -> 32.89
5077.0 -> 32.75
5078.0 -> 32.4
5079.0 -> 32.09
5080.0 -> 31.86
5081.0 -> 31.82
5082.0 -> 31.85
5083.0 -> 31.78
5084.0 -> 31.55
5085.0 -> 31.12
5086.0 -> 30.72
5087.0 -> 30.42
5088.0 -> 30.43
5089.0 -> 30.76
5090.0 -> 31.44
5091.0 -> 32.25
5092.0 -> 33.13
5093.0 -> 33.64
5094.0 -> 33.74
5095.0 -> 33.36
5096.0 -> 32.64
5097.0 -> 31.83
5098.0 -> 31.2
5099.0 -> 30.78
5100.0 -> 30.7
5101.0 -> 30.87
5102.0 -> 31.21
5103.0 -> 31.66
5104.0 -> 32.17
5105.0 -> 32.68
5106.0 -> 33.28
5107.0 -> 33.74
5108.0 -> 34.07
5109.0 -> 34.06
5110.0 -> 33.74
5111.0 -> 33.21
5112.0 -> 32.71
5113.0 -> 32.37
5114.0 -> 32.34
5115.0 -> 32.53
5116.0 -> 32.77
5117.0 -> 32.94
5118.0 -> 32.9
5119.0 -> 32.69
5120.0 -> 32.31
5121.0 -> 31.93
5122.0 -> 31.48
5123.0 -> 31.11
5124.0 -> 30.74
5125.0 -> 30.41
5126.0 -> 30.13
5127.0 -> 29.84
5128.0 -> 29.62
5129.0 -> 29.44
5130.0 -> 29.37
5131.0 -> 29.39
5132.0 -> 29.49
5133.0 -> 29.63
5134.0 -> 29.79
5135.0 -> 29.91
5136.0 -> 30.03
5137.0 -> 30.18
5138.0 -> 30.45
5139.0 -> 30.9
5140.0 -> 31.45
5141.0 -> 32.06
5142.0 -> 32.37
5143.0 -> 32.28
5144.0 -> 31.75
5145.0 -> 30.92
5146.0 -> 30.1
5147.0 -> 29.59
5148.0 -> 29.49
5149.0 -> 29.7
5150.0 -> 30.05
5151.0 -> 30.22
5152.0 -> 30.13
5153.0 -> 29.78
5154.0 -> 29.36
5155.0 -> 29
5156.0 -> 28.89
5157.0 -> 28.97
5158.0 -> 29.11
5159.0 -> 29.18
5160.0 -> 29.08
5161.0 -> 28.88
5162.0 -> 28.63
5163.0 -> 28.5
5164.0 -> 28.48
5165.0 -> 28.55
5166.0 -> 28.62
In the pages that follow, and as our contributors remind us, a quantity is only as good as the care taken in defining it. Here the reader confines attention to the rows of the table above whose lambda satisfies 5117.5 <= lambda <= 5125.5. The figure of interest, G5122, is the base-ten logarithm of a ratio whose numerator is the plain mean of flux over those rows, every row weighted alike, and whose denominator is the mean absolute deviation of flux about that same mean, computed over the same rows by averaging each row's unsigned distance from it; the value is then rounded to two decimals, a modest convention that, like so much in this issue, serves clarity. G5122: 1.62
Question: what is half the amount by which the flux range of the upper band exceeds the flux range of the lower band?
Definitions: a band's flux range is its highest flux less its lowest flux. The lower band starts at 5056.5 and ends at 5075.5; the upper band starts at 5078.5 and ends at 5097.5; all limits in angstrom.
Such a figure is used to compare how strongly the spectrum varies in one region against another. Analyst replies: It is -0.53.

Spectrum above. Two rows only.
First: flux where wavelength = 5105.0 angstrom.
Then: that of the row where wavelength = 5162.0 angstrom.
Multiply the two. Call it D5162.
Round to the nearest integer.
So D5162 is 936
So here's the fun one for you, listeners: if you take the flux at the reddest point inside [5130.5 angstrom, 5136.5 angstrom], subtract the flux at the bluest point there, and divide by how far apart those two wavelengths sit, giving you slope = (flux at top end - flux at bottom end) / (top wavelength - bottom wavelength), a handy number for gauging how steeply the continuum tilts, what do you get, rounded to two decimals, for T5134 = 0.13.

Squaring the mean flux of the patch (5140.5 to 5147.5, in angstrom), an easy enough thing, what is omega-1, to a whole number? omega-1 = 979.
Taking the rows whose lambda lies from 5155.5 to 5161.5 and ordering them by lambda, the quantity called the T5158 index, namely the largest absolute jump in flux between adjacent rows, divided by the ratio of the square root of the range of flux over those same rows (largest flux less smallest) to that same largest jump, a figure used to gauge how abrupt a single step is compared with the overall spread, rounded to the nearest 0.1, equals 0.1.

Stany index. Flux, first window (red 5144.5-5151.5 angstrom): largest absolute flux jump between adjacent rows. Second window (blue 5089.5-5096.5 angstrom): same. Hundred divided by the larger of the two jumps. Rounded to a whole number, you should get 114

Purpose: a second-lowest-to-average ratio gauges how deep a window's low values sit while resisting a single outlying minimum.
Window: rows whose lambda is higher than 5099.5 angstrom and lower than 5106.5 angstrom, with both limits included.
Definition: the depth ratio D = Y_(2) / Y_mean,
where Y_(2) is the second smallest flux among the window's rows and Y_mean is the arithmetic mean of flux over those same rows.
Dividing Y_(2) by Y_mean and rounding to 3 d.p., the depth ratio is 0.971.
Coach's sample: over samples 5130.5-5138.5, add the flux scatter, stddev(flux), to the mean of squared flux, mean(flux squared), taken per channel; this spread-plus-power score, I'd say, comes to 892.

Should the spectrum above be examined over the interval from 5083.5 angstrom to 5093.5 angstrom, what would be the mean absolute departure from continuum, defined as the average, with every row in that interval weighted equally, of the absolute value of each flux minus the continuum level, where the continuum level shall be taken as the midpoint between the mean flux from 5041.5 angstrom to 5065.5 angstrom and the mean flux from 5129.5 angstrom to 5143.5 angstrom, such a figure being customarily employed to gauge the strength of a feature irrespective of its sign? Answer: 1.23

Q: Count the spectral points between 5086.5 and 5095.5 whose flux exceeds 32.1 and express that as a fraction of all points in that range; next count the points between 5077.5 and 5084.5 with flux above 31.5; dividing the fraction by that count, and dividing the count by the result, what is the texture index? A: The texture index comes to 88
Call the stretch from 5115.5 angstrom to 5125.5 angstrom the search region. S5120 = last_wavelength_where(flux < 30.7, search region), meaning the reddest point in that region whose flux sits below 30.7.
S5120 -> 5125.0 angstrom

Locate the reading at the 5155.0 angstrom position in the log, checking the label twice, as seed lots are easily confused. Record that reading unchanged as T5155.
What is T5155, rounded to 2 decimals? 29.00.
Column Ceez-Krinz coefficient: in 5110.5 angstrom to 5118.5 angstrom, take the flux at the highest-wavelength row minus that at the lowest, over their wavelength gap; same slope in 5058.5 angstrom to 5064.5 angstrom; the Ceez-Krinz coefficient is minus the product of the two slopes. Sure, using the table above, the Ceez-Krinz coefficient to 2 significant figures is -0.018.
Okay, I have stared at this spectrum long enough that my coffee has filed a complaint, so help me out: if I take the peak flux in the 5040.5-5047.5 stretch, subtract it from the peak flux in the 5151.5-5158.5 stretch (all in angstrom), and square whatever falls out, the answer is 22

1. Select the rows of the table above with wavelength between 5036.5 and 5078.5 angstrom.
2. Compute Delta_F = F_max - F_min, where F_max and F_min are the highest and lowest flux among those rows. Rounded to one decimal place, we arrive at 4.4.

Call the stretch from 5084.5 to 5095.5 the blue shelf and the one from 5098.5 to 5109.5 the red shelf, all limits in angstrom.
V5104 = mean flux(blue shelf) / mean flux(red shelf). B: 0.99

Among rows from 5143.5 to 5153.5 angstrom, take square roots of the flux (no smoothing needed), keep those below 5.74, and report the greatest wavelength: 5153.0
